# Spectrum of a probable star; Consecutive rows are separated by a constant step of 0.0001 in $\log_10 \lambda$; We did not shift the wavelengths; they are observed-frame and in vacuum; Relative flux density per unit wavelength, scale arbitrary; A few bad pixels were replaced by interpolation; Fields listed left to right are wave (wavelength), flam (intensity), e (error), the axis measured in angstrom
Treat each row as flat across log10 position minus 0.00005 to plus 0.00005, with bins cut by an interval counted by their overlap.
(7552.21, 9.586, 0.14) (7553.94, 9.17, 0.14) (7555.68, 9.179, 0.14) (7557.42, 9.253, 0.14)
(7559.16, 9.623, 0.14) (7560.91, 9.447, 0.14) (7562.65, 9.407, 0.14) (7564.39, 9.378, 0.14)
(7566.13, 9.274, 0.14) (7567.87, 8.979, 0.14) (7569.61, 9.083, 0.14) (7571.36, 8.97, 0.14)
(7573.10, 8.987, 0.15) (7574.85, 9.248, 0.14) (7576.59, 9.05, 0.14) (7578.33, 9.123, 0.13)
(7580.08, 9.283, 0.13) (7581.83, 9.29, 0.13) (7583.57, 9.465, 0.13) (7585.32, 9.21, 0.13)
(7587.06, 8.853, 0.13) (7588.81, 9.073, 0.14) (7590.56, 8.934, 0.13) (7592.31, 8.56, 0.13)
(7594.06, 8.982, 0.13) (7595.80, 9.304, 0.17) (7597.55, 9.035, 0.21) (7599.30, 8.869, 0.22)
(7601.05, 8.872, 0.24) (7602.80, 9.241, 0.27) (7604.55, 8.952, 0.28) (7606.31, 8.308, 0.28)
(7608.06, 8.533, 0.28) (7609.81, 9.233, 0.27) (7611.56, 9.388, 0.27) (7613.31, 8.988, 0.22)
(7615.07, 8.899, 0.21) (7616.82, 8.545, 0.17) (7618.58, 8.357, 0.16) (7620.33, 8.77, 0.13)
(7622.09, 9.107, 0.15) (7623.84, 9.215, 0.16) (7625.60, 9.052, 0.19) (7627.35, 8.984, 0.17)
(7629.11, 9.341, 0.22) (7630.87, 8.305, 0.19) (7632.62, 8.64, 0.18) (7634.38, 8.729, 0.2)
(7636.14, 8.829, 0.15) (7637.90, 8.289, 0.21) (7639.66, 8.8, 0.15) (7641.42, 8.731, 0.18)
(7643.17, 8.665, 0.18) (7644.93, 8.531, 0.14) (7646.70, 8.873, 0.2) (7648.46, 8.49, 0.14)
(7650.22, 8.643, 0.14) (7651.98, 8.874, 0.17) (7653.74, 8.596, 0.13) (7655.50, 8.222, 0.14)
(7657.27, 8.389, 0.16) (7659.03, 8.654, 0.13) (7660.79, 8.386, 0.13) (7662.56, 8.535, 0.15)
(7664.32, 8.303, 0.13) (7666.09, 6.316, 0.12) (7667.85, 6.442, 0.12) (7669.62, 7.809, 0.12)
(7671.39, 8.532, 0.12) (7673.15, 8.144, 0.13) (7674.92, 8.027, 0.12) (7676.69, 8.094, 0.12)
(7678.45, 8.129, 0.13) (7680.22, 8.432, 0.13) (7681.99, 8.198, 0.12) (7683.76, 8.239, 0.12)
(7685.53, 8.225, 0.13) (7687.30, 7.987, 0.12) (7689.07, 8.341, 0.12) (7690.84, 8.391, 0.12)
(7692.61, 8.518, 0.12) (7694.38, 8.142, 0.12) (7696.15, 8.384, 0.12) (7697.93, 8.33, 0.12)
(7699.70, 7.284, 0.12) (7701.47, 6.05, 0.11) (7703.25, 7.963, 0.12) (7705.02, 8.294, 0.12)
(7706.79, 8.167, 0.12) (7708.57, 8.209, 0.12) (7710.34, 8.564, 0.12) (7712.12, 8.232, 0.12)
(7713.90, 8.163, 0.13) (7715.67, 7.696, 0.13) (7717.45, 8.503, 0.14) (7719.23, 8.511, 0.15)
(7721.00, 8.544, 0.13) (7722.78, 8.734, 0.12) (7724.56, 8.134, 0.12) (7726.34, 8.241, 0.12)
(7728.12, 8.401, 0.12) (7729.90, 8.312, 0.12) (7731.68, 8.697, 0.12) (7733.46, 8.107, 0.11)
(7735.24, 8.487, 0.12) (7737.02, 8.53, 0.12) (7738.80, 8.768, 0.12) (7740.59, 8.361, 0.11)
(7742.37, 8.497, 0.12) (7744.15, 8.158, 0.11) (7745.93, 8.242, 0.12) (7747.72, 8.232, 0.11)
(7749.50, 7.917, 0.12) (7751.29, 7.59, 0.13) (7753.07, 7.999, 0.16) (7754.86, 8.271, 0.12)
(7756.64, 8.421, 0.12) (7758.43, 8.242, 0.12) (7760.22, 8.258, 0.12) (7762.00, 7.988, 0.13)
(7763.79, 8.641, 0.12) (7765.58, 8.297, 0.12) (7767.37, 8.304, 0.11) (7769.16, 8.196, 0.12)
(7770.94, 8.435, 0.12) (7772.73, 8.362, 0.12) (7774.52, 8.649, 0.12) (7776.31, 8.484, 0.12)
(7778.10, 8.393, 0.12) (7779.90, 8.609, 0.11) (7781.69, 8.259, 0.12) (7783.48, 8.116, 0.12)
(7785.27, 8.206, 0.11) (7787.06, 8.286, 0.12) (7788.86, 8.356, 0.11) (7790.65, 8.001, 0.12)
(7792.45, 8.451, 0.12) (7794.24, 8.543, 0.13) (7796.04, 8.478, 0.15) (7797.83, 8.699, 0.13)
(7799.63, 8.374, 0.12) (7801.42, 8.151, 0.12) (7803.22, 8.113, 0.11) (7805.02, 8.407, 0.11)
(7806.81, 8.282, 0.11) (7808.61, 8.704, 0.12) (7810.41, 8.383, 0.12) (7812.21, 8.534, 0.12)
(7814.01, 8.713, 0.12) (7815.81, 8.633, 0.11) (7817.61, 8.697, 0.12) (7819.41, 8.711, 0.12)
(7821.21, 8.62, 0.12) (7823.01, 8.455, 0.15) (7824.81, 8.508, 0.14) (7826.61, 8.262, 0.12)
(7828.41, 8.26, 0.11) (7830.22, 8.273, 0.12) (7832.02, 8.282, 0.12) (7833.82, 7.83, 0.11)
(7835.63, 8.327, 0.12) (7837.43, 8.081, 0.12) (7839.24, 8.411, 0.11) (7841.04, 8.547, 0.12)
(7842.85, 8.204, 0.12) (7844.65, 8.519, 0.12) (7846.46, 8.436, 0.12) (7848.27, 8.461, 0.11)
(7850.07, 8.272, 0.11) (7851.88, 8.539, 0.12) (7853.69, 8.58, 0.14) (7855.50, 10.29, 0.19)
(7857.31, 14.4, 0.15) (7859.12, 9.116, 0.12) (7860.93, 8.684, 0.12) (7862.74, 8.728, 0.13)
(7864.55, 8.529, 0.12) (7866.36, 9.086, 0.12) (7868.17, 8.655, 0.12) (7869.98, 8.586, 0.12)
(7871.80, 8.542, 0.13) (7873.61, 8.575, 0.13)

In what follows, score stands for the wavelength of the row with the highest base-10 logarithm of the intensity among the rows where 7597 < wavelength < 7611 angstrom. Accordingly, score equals 7602.80 angstrom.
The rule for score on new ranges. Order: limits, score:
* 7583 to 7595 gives 7583.57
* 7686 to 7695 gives 7692.61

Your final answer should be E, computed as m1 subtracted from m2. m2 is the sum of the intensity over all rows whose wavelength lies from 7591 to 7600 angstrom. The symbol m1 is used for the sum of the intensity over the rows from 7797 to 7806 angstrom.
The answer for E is 3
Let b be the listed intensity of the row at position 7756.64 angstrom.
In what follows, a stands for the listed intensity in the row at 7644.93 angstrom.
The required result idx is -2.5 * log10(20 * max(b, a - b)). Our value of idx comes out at -5.57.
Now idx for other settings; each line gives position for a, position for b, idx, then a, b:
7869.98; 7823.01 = -5.57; 8.586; 8.455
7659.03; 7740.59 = -5.56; 8.654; 8.361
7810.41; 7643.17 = -5.60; 8.383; 8.665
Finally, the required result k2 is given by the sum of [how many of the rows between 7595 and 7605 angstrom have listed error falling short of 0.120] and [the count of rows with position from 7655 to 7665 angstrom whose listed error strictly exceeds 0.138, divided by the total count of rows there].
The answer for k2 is 0.5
